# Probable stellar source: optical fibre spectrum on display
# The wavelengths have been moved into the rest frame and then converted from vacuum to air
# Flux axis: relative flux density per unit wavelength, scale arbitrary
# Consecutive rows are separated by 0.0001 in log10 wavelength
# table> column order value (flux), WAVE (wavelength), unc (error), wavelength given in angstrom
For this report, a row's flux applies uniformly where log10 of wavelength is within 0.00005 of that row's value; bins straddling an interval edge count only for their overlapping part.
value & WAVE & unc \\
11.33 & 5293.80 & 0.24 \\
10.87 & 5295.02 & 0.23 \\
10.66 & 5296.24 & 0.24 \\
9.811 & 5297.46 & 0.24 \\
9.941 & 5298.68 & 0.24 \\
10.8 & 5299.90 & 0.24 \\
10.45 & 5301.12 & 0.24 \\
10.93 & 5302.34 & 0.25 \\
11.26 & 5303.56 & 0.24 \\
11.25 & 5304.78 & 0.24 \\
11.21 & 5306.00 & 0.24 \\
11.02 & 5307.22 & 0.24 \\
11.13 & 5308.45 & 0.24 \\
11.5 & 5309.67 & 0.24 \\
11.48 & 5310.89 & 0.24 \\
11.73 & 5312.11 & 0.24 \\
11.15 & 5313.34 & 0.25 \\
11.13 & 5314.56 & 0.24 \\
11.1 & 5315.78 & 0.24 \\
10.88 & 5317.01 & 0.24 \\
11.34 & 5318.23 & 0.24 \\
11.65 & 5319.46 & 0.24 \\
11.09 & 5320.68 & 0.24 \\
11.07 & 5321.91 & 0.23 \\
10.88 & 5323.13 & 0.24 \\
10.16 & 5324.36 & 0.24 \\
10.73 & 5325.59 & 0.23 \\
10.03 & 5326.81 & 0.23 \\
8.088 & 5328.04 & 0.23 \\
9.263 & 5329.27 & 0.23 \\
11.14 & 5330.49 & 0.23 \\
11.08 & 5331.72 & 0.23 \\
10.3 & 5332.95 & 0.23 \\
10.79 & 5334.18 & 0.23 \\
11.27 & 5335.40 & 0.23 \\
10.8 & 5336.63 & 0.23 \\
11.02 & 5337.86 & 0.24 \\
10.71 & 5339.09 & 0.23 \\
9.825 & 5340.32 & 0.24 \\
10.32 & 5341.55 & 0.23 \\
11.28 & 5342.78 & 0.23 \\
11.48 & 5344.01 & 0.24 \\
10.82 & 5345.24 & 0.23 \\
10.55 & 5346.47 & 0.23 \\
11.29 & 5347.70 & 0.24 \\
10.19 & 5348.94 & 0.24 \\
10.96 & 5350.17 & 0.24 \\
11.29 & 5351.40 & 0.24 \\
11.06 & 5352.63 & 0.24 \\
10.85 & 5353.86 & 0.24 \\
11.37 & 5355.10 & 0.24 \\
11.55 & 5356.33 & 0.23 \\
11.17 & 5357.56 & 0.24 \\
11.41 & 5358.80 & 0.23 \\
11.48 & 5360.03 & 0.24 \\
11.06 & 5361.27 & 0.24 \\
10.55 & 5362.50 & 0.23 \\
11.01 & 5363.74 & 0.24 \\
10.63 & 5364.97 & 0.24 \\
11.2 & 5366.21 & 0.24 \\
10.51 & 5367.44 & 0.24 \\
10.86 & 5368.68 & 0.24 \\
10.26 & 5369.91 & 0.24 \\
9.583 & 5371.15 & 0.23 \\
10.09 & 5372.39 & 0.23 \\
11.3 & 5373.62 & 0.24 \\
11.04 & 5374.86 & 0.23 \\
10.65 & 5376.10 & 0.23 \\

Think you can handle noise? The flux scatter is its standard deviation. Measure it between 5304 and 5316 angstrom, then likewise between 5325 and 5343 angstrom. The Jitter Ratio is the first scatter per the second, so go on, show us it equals 0.3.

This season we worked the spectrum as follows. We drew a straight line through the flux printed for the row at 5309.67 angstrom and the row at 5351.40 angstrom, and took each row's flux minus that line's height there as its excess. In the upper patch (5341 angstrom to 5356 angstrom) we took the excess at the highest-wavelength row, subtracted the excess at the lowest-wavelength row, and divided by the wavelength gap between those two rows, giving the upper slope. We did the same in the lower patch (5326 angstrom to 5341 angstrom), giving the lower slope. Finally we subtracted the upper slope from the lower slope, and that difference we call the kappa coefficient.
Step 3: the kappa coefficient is -0.093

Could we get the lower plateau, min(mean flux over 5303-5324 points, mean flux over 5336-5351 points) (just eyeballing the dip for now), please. 10.8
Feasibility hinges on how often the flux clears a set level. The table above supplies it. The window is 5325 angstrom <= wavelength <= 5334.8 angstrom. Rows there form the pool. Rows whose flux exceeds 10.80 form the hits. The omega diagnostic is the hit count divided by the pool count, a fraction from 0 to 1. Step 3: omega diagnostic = 0.25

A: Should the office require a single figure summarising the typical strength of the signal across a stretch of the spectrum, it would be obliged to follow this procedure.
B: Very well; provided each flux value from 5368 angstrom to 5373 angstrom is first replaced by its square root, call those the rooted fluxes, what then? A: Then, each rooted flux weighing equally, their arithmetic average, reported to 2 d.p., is 3.19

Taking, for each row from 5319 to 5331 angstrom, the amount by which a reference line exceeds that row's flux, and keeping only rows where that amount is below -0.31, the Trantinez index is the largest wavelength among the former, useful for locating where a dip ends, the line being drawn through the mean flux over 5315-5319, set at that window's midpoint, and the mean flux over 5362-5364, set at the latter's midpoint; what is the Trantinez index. 5319.46 angstrom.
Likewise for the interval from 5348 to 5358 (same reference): 5357.56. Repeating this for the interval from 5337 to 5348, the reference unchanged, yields 5347.70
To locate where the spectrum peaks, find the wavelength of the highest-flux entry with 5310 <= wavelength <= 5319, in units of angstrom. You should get 5312.11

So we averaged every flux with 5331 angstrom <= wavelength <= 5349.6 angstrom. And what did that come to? 10.8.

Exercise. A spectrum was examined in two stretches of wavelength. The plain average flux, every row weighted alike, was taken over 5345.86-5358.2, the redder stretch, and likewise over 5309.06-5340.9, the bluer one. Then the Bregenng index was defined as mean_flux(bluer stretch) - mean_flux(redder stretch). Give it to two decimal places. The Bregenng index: -0.25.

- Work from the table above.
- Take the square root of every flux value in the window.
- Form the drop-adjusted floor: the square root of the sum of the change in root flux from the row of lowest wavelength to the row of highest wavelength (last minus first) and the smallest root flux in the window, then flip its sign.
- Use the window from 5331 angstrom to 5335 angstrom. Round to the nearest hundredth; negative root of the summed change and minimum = -1.78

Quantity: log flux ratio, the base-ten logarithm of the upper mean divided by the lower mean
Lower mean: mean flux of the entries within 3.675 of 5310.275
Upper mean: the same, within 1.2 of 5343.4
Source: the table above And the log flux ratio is 0.002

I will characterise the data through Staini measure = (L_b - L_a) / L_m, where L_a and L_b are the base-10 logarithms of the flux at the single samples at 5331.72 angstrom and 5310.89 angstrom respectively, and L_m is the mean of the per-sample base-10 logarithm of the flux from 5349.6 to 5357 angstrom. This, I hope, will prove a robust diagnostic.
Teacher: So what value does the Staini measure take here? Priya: 0.015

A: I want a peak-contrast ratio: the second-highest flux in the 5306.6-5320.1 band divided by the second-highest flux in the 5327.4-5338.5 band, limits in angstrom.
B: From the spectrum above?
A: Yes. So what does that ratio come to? 1.05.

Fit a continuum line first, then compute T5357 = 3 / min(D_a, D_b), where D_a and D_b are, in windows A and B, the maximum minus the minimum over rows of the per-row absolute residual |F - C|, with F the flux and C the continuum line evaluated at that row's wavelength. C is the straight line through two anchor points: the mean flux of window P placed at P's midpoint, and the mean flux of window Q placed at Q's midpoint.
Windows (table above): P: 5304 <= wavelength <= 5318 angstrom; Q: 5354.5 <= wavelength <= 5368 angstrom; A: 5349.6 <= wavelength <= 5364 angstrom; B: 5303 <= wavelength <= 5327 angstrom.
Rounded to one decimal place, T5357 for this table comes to 5.9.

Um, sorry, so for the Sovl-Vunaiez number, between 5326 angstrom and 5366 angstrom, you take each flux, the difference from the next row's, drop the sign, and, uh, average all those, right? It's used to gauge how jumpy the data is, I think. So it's 0.57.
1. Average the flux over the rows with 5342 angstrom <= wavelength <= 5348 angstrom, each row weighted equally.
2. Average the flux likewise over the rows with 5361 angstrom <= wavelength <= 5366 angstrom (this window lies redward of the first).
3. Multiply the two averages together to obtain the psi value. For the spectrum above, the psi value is 120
